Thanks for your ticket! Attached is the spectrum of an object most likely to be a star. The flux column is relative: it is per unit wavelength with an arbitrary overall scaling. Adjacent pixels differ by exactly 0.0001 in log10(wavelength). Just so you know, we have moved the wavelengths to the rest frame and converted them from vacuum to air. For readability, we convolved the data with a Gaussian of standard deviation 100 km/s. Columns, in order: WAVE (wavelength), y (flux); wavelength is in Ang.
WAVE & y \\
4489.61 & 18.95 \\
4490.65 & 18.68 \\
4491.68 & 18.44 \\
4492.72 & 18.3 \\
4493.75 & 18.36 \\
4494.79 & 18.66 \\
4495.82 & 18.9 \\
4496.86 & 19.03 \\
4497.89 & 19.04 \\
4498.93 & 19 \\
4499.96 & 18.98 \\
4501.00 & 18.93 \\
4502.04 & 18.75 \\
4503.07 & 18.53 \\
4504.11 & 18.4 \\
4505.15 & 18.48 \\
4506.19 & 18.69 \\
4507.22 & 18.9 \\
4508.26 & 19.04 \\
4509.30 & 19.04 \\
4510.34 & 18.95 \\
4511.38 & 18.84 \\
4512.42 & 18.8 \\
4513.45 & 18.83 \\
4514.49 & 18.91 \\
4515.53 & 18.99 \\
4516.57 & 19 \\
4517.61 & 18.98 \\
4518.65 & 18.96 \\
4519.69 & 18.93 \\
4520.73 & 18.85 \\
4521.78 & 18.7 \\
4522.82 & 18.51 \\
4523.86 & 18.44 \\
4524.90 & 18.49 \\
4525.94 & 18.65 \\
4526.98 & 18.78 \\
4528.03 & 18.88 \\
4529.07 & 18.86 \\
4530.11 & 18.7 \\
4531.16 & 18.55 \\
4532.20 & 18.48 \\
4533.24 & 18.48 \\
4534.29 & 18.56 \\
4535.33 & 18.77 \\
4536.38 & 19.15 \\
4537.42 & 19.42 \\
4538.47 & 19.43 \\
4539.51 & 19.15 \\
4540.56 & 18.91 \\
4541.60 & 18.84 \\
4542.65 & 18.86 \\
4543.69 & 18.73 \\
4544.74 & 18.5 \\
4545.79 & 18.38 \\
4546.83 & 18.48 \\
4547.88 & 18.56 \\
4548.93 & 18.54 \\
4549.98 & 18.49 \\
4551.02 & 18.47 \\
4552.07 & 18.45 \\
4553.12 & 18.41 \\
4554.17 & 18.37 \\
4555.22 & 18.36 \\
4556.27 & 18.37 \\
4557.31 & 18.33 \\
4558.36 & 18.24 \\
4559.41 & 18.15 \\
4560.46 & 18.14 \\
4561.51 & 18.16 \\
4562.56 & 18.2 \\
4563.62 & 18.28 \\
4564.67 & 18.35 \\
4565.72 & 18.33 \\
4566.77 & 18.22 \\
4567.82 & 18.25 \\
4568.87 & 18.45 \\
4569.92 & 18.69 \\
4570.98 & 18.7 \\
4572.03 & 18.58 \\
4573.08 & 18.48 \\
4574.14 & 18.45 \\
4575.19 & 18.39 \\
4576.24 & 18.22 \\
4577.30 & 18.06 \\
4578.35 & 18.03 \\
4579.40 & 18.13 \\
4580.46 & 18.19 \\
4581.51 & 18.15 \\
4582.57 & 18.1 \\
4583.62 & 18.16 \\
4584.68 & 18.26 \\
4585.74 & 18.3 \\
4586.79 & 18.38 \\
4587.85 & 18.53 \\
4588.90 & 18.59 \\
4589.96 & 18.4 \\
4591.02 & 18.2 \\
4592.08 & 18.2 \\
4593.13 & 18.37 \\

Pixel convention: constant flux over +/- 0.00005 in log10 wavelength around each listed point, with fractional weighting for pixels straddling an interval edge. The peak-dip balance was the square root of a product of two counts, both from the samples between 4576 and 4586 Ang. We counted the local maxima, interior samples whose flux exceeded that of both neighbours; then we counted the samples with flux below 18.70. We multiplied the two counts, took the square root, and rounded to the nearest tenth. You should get 3.2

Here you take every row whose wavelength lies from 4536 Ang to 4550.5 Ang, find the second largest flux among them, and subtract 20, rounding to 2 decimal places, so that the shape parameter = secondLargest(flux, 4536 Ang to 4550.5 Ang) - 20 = -0.58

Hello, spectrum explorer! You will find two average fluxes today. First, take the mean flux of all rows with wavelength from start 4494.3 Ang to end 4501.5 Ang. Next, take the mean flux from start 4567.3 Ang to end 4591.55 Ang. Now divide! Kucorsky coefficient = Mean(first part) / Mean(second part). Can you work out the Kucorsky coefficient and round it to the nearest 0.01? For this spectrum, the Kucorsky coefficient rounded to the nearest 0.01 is 1.03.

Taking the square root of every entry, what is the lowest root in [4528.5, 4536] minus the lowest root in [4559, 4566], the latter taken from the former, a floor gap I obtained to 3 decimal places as 0.040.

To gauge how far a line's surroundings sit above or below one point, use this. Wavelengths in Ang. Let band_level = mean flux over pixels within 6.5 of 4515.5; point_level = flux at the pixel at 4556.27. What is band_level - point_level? 0.5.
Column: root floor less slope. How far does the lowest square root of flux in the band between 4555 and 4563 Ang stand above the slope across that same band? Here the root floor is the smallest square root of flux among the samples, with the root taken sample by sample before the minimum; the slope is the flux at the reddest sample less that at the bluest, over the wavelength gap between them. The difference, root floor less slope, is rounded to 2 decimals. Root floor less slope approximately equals 4.28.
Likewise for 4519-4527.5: 4.31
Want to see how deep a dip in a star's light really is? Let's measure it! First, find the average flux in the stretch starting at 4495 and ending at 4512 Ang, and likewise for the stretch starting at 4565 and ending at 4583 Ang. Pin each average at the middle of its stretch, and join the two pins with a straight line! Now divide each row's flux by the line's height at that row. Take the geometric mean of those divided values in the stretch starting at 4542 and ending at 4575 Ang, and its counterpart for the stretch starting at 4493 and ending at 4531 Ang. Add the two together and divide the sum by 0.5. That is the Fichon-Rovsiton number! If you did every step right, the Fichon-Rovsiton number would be 4.000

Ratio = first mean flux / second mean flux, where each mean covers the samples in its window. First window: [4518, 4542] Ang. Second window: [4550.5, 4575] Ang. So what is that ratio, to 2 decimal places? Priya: 1.02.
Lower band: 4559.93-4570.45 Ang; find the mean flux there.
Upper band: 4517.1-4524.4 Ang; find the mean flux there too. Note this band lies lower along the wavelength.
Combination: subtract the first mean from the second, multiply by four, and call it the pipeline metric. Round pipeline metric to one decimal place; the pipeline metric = 1.8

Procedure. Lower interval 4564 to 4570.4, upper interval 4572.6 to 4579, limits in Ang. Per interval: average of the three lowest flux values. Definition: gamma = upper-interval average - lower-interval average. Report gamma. -0.16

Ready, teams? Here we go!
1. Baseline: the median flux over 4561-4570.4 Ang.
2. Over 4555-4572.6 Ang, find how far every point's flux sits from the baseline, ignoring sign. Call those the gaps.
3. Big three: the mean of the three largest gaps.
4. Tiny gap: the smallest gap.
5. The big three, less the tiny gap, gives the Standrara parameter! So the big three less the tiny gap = 0.38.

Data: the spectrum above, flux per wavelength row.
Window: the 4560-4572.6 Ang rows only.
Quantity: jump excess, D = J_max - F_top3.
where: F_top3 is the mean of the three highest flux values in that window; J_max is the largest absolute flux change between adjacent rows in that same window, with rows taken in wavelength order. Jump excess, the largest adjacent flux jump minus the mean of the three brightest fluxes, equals -18.4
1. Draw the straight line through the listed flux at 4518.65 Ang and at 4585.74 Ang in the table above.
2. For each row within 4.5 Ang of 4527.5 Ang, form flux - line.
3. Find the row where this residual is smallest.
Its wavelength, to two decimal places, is 4523.86 Ang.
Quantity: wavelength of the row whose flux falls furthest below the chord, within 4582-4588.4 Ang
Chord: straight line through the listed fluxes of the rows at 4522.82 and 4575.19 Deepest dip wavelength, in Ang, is 4582.57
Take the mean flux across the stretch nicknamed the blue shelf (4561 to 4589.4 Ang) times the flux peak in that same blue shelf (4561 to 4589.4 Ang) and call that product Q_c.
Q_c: 343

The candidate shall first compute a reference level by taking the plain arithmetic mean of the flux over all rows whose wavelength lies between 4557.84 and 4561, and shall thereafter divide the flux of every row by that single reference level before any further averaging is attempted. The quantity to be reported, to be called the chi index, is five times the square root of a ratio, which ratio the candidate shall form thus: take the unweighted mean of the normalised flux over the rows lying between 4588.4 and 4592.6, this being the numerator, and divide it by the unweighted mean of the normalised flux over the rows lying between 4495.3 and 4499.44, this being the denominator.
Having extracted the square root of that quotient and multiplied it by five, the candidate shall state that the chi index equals 4.91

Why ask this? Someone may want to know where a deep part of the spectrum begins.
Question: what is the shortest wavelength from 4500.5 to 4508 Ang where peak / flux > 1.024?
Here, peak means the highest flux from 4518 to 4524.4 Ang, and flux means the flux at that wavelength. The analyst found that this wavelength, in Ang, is 4504.11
